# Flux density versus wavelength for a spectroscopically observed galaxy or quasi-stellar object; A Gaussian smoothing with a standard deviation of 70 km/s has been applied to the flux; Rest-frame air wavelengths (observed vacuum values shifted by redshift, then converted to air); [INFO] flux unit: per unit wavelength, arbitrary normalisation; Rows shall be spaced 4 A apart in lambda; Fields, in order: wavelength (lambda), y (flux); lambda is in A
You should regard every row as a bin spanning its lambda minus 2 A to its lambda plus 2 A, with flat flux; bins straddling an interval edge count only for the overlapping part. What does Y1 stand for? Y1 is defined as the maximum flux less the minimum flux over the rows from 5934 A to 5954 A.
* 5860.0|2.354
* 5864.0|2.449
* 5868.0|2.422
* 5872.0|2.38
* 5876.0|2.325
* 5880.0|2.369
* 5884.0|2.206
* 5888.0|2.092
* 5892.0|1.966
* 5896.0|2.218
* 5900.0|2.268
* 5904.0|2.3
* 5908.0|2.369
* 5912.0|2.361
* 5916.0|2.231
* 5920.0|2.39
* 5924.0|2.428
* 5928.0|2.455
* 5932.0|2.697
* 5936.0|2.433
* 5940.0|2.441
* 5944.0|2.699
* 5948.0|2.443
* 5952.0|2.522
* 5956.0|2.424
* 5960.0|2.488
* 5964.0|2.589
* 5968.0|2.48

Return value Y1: 0.27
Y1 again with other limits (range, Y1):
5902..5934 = 0.47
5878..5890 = 0.28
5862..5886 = 0.24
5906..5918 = 0.14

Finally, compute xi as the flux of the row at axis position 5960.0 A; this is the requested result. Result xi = 2.488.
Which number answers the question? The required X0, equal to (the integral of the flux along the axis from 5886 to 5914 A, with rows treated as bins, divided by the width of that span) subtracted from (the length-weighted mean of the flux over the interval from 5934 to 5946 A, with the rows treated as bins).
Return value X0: 0.30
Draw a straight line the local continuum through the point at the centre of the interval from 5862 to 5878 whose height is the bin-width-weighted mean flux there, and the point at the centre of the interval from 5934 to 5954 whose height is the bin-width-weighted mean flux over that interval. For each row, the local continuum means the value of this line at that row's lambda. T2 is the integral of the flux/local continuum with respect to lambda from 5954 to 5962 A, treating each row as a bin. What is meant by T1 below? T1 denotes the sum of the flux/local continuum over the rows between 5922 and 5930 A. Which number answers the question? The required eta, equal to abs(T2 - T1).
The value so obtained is 5.80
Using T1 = 1.97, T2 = 7.77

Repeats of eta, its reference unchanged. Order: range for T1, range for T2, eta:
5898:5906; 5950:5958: 5.97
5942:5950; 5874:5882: 5.75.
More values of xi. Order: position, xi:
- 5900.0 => 2.268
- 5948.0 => 2.443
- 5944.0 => 2.699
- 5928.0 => 2.455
